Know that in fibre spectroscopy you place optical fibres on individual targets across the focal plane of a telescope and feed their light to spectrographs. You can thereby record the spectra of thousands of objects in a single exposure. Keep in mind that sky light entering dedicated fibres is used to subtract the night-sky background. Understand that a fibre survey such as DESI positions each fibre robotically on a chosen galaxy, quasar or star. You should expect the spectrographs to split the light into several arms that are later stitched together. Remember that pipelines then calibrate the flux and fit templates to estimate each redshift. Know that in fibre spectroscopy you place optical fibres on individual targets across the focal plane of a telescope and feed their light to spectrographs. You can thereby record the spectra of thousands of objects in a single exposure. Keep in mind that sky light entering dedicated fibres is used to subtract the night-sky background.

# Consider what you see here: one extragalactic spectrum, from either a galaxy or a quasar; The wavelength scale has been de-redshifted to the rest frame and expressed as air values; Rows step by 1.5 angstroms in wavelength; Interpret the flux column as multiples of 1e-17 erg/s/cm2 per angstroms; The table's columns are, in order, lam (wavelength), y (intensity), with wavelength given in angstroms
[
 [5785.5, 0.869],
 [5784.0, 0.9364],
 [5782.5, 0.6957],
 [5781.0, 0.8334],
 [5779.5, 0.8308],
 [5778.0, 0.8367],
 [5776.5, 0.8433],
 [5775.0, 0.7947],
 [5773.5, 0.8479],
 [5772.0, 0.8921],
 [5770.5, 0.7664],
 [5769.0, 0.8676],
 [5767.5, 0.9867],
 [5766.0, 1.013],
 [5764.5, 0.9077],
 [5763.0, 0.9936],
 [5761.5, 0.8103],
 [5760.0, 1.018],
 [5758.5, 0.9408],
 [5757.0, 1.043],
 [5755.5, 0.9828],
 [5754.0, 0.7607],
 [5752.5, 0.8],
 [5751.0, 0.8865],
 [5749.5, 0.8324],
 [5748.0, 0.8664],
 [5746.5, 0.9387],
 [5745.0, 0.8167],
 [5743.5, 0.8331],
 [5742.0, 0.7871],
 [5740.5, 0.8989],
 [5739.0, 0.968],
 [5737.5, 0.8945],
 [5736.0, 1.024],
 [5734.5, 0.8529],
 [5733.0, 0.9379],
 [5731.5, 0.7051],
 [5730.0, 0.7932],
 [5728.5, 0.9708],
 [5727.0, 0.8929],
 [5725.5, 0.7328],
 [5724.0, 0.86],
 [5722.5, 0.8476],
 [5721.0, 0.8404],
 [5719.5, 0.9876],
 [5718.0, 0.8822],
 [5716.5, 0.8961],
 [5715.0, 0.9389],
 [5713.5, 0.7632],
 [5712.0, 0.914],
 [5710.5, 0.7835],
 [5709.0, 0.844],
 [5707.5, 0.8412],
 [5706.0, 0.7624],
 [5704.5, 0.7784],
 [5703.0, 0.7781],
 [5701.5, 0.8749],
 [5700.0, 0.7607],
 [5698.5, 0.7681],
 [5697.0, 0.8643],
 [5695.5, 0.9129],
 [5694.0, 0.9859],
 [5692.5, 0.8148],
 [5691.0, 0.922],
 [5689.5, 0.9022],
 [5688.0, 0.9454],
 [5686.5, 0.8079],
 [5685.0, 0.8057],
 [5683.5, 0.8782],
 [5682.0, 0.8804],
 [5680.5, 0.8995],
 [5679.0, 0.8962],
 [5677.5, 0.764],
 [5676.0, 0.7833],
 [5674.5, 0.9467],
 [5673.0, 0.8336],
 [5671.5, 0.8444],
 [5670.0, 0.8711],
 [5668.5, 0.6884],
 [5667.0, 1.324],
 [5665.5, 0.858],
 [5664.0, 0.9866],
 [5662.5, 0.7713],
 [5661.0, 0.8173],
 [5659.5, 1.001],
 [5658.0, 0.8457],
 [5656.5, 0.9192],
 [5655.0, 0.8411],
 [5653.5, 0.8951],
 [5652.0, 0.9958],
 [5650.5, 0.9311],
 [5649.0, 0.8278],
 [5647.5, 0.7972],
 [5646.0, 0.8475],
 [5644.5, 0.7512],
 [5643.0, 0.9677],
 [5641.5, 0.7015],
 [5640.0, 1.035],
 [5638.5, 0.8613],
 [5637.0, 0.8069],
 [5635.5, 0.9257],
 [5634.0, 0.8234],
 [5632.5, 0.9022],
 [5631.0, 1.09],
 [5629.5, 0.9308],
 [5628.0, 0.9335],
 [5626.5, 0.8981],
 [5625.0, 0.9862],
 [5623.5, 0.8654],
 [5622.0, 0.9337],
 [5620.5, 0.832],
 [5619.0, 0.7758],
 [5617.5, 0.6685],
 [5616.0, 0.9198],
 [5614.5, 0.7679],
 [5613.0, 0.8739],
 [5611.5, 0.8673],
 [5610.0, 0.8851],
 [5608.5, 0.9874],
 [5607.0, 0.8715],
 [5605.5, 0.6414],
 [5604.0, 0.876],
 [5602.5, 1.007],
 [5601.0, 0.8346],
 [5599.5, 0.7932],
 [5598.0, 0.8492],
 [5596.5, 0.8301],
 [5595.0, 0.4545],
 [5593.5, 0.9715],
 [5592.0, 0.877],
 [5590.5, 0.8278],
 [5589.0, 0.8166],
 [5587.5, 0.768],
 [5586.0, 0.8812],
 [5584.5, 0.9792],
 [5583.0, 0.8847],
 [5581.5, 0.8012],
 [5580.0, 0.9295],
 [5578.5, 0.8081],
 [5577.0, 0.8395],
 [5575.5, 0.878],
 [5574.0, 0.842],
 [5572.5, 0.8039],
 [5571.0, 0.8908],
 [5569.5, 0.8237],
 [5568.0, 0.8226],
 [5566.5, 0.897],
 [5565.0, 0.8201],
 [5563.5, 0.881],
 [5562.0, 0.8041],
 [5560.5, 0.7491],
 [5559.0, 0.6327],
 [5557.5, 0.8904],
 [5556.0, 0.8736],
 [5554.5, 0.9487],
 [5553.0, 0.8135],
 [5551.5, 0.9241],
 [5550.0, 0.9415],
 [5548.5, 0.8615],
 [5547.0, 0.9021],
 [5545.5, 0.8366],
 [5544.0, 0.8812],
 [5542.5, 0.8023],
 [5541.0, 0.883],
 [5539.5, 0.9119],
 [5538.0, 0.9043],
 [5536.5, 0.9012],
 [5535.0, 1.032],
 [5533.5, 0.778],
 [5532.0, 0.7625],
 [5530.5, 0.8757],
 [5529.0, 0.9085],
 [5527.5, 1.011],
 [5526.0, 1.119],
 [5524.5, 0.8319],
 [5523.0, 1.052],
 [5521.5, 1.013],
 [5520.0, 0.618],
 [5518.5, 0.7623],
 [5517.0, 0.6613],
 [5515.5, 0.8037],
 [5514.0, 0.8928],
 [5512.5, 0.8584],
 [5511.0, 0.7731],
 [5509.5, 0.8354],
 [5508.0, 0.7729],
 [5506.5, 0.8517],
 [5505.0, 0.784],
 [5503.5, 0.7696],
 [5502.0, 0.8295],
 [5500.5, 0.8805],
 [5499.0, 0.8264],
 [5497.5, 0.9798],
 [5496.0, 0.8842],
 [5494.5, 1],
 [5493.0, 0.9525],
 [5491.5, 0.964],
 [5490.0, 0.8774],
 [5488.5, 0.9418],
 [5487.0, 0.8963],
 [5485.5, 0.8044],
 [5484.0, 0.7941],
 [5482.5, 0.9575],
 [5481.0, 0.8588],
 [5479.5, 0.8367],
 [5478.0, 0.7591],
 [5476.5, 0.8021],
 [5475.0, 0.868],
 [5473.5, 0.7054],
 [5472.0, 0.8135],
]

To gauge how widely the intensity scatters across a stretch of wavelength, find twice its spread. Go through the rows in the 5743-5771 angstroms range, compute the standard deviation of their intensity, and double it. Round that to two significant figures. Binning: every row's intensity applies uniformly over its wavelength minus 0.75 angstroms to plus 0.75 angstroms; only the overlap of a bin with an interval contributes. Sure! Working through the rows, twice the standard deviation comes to 0.18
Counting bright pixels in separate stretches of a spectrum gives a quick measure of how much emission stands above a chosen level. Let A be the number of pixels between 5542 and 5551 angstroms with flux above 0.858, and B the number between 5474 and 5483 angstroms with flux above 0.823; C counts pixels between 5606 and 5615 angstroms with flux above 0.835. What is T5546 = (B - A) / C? 0.0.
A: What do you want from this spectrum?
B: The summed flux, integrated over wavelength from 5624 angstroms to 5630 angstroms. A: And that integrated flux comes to 5.6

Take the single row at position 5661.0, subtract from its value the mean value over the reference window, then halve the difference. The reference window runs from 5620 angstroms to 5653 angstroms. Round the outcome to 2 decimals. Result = -0.04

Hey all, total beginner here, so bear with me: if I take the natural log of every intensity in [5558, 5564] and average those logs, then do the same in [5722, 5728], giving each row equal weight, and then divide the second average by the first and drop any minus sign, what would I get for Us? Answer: 0.7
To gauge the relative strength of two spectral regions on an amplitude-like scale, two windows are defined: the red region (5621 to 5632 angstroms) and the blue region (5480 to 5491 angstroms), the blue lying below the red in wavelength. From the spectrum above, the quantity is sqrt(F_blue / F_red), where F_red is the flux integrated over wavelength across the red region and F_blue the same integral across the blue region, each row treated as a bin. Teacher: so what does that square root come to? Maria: 0.96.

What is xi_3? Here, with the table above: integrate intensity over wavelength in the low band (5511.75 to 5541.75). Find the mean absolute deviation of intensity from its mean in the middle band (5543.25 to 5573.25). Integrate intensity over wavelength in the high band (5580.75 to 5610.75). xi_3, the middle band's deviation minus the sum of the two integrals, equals -51.6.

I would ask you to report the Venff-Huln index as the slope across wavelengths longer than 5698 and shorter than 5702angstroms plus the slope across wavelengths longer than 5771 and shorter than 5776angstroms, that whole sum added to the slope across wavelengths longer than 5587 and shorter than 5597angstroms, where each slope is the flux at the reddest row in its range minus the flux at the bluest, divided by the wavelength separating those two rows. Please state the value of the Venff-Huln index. 0.010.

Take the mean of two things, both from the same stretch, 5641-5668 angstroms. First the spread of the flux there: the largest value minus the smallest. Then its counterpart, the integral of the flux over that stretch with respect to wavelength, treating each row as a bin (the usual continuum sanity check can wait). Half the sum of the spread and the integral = 12.4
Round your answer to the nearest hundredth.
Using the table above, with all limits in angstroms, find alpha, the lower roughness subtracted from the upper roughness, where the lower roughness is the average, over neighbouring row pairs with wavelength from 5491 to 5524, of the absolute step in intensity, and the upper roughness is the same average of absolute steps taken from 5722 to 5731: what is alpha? 0.02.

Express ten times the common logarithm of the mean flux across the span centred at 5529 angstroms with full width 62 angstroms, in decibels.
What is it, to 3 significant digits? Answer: -0.661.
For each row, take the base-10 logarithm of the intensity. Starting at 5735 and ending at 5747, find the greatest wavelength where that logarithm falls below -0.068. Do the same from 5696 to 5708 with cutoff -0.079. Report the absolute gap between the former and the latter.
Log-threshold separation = 39.0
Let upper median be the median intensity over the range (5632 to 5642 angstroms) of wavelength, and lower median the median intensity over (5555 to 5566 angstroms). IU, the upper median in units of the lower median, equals 1.05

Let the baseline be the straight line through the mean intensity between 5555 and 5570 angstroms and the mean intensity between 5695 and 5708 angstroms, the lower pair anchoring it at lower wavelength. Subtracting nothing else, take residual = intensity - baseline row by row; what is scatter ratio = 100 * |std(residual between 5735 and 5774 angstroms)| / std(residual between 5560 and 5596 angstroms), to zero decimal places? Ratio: 86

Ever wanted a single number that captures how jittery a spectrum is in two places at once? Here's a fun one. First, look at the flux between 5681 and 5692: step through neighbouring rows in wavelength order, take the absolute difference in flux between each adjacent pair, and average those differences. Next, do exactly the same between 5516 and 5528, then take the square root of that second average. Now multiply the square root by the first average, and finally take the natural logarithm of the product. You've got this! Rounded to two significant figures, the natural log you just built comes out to -3.9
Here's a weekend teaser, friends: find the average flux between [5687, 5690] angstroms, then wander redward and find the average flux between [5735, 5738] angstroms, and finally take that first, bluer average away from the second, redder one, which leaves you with 0.04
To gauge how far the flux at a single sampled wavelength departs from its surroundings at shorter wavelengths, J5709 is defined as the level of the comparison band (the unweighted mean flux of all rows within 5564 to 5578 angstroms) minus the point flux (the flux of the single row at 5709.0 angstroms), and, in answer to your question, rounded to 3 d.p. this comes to 0.002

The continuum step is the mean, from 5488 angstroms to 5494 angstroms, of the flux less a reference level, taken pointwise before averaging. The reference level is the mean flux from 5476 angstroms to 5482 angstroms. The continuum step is 0.12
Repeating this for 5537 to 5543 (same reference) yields 0.06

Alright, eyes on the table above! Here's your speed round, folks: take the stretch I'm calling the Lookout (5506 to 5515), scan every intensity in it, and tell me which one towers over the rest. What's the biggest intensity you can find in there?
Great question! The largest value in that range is 0.8928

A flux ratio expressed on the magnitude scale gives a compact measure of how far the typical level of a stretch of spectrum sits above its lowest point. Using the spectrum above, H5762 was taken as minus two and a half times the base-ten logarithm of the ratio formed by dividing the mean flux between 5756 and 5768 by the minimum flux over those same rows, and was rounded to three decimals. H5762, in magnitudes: -0.189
